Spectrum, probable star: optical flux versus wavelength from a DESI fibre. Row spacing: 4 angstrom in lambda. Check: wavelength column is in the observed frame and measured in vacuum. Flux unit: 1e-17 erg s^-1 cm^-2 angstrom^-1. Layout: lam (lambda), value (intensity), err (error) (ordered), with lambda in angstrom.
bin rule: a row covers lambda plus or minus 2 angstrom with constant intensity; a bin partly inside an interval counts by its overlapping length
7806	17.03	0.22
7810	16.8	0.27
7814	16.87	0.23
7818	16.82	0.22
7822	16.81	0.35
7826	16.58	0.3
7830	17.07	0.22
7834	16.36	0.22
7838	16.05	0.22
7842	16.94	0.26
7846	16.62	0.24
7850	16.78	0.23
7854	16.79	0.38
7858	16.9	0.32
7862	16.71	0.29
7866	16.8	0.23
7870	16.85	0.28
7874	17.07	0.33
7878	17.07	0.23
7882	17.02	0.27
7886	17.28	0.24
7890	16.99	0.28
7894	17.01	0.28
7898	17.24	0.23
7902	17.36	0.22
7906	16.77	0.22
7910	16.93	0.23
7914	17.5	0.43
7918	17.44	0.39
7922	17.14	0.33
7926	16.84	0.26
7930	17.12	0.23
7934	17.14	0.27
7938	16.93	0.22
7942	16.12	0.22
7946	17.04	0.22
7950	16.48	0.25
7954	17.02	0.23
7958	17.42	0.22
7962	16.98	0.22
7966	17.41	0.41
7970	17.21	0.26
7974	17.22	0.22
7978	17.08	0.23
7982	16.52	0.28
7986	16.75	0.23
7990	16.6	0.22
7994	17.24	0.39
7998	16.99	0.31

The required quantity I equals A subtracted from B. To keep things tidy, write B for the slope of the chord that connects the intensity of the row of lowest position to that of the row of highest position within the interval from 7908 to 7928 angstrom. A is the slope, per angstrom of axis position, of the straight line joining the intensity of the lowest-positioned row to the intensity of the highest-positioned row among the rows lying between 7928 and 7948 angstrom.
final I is -0.001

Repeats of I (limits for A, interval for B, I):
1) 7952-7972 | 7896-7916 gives 0.004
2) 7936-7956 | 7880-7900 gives 0.008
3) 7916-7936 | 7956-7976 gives 0.006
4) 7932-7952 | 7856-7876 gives 0.052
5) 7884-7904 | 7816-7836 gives -0.034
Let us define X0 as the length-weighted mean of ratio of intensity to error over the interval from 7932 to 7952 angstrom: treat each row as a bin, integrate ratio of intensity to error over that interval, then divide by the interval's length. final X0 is 71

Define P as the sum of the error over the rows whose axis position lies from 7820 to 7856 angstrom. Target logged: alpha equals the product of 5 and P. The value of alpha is 12.1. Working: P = 2.42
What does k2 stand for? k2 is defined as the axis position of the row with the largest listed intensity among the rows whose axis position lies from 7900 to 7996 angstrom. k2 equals 7914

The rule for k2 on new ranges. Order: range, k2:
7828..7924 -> 7914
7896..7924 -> 7914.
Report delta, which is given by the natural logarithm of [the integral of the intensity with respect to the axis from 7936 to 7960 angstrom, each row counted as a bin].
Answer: 6.0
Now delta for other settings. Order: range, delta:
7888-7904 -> 5.6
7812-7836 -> 6.0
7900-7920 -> 5.8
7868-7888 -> 5.8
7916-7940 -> 6.0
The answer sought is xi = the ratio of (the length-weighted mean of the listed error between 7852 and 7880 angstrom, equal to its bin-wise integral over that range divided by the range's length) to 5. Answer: 0.059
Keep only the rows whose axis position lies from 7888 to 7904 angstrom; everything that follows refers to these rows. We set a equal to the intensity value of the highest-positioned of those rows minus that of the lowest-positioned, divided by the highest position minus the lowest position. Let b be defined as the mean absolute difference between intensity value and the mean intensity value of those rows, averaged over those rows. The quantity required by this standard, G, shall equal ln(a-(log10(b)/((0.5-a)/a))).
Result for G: -2.47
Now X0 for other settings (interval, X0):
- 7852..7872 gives 58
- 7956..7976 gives 69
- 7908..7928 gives 55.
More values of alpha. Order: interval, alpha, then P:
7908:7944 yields 12.9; 2.58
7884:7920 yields 12.6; 2.52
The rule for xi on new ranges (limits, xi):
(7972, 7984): 0.049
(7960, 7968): 0.063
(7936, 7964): 0.045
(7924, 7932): 0.049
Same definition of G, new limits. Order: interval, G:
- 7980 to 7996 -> -1.92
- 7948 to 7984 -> -5.90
